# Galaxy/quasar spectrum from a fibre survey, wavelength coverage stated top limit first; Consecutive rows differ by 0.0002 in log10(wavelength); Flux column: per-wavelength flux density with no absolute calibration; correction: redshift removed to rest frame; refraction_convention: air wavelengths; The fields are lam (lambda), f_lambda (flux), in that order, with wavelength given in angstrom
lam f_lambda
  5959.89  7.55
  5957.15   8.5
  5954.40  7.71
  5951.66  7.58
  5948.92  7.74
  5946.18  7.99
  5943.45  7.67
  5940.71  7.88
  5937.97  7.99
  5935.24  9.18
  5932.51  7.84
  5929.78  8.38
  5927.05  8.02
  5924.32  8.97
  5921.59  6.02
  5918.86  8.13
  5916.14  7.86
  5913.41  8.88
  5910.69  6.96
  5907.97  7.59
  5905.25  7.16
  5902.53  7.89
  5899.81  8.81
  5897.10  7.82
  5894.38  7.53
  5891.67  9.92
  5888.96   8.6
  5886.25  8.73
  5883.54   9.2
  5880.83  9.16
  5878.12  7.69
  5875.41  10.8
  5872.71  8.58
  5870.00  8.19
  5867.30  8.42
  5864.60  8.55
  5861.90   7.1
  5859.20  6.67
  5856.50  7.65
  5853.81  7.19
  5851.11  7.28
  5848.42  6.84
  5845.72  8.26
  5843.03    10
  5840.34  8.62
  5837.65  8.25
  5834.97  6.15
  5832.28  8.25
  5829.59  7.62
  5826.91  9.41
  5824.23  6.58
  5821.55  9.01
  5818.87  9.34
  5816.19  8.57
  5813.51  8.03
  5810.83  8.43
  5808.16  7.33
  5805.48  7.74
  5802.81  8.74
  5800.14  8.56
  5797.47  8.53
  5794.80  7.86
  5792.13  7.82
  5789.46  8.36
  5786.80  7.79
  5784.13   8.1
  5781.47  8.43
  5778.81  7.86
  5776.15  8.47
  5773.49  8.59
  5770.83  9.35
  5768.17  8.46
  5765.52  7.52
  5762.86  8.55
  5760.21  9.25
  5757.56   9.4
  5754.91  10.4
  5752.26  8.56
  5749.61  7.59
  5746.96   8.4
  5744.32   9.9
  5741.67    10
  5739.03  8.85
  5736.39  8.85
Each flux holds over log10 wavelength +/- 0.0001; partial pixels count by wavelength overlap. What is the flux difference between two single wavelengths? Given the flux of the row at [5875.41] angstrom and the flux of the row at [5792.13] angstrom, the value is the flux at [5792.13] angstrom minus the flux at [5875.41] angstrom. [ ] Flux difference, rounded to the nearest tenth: -3.0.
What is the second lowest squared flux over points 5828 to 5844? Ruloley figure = 58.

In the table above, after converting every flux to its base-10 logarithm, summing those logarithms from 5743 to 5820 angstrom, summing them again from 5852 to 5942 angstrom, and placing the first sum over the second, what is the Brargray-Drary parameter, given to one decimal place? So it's 0.9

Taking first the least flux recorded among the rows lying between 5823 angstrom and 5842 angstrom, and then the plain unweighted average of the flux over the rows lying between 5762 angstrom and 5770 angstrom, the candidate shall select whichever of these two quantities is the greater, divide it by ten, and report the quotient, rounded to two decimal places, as 0.82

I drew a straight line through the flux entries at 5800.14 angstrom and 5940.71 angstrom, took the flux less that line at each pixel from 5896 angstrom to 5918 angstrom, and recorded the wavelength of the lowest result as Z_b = 5910.69 angstrom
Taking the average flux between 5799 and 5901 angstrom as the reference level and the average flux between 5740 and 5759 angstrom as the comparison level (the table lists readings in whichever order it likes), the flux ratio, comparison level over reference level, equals 1.11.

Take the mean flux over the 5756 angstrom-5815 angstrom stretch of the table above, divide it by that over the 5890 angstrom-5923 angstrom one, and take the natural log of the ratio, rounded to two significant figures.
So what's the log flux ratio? 0.055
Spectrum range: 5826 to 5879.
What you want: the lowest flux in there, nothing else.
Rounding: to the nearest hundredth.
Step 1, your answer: 6.15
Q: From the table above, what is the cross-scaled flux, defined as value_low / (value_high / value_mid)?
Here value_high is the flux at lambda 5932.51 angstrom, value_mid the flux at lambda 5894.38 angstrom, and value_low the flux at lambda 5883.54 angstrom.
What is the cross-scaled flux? 8.8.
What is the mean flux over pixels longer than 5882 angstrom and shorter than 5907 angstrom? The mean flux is 8.4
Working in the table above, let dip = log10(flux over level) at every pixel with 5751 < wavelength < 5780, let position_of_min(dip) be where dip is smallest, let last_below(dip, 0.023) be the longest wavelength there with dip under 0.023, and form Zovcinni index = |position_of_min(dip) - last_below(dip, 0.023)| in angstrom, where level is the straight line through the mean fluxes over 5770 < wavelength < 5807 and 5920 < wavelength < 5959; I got 13.3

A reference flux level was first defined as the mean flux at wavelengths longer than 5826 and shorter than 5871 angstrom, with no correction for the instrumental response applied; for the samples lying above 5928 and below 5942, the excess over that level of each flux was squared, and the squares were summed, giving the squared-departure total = 1.9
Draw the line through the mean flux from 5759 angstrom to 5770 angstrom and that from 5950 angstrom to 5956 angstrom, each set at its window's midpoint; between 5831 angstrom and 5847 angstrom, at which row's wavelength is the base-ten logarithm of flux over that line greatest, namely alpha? 5843.03 angstrom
